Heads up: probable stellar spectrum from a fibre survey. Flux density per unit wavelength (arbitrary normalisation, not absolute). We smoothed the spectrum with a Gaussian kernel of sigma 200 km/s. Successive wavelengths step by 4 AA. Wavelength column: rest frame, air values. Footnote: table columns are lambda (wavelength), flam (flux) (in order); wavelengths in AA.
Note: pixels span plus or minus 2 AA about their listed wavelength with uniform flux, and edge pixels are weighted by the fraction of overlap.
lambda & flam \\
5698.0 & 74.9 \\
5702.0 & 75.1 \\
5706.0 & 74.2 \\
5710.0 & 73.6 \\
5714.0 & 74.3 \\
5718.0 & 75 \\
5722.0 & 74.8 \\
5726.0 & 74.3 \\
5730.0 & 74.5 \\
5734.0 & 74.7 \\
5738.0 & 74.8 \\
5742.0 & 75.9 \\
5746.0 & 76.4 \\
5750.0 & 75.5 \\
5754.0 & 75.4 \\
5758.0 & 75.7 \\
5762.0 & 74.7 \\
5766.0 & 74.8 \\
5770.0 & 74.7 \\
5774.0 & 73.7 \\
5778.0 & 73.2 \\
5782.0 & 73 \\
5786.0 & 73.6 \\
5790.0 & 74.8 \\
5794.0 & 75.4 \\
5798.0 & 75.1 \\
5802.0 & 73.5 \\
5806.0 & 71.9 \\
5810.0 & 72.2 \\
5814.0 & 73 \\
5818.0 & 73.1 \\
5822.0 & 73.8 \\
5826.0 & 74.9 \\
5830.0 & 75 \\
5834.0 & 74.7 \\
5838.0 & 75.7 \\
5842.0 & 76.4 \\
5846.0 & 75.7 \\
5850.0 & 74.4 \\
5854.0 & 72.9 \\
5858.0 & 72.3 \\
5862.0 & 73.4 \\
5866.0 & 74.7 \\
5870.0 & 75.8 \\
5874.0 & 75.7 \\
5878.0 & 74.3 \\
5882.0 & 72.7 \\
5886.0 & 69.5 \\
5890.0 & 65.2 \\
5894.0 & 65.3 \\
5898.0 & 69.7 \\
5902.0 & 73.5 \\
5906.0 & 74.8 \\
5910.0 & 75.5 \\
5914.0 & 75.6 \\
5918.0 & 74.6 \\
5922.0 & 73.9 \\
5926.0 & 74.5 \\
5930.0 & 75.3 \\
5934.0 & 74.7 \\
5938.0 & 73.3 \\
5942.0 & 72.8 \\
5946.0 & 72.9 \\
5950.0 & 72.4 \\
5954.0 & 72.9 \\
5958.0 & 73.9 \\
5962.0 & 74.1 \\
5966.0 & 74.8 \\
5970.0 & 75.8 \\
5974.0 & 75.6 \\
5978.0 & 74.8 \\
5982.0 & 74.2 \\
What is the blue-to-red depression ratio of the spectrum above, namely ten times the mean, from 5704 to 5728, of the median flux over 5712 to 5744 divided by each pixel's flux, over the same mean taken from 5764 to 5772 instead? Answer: 10.1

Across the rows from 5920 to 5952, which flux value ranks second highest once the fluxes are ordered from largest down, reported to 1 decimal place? 74.7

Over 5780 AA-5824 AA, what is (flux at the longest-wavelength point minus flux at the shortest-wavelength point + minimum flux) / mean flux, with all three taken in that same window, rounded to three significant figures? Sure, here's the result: 0.988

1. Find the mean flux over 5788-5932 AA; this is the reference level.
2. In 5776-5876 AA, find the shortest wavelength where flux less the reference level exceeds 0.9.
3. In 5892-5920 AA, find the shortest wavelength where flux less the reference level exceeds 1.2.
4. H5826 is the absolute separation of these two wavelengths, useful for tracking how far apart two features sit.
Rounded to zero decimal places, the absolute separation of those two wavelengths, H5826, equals 116 AA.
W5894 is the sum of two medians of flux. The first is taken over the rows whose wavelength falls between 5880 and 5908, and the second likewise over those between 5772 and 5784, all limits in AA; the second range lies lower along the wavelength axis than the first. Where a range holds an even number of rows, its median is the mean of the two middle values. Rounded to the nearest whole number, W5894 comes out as 143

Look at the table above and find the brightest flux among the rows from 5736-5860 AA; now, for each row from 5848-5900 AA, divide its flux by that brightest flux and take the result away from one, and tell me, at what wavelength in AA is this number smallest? 5870.0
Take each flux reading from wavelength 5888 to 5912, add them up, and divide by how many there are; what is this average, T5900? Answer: 70.7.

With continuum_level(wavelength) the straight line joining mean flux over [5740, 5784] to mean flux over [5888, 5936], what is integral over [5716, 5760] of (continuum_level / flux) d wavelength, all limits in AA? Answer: 43.99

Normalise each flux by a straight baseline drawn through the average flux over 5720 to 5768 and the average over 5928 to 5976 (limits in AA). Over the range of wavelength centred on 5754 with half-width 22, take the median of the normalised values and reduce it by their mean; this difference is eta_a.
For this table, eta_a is -0.003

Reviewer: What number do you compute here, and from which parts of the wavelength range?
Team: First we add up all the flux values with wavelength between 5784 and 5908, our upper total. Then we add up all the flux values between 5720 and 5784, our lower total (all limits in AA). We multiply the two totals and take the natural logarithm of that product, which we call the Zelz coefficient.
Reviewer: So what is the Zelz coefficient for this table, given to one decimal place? 14.8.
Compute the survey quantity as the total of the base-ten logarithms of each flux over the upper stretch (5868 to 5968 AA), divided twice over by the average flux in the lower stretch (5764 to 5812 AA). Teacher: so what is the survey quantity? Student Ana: 0.009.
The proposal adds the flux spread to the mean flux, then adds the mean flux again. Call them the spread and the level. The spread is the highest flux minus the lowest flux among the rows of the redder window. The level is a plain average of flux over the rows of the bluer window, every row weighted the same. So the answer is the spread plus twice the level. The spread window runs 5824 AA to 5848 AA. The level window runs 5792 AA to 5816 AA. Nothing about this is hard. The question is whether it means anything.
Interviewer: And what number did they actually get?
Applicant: 149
